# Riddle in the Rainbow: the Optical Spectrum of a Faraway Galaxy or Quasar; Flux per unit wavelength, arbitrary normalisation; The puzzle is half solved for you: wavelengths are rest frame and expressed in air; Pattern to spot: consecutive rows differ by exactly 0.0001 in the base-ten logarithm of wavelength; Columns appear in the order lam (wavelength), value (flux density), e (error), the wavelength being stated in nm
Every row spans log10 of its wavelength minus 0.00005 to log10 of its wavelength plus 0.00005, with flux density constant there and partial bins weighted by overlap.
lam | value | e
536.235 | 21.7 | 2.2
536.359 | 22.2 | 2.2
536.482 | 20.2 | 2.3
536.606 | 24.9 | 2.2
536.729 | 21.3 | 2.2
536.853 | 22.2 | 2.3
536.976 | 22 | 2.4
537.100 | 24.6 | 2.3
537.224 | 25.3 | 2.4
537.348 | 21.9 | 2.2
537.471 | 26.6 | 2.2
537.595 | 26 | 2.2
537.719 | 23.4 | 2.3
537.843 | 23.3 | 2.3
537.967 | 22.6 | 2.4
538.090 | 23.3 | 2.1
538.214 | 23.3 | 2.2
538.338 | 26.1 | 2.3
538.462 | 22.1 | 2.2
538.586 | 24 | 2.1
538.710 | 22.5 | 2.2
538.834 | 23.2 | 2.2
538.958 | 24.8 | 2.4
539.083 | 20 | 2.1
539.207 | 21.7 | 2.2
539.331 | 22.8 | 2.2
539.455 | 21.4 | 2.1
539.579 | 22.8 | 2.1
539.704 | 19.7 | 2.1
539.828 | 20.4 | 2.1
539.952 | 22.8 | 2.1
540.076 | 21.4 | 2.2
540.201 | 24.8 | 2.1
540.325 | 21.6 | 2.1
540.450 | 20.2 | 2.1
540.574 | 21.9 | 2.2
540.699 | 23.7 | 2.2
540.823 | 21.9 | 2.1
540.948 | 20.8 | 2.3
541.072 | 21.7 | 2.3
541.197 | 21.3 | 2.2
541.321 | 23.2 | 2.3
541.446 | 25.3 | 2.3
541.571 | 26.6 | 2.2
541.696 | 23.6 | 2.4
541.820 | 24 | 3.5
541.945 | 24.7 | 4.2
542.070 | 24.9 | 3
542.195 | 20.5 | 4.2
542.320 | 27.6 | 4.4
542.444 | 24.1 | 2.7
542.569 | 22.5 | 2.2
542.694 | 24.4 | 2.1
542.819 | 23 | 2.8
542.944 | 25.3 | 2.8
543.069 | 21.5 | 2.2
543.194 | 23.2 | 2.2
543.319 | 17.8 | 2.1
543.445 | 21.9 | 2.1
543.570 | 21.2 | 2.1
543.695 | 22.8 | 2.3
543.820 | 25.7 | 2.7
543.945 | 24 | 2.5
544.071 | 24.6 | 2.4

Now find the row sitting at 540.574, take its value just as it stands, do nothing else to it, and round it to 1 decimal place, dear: 21.9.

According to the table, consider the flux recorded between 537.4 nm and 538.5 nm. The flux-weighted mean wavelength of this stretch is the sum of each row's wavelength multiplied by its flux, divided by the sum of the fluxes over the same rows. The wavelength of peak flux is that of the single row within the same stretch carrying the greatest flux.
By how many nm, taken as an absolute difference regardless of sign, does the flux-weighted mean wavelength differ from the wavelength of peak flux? 0.49 nm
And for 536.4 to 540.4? 0.91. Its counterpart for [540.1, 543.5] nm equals 0.50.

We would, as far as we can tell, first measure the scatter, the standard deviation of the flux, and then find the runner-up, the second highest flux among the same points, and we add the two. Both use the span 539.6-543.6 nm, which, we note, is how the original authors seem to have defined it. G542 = 28.7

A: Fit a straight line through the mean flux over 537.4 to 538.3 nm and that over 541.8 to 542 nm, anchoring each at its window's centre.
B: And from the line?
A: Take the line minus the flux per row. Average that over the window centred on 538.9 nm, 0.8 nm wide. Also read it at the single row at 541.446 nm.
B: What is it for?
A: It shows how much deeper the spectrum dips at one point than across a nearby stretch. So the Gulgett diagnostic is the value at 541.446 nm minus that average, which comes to -2.4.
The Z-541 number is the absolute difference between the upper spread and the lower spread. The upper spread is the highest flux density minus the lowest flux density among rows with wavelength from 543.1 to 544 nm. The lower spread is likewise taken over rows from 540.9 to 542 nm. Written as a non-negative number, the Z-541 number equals 2.1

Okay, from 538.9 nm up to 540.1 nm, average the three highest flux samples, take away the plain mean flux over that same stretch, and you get 1.7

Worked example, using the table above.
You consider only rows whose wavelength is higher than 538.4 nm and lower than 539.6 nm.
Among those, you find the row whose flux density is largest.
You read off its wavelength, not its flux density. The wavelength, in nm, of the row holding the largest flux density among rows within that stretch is 538.958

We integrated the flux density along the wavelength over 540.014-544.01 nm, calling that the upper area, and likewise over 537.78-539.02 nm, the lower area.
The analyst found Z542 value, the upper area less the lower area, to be 63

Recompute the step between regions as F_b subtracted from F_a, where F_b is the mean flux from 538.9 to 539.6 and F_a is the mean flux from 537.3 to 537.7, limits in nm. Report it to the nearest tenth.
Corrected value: 2.6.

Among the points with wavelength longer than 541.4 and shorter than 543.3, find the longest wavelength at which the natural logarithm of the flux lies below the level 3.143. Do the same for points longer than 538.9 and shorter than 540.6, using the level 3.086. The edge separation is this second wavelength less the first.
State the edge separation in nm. -2.62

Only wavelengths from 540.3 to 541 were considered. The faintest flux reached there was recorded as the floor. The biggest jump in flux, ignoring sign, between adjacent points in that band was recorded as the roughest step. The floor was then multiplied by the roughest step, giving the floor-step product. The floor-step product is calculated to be 36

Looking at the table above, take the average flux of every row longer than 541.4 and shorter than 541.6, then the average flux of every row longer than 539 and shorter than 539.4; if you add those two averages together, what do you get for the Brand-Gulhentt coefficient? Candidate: 47.5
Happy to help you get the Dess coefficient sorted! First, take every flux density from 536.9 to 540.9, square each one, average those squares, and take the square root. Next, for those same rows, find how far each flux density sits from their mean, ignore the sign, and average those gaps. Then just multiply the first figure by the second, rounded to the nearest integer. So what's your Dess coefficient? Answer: 32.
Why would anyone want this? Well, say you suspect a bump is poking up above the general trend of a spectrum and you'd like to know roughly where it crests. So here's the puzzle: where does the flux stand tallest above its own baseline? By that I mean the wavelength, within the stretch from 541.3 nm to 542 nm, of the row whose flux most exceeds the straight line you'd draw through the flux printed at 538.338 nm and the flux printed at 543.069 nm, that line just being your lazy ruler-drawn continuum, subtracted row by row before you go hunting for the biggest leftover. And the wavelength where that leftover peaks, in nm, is 541.571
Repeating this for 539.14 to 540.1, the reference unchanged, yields 539.952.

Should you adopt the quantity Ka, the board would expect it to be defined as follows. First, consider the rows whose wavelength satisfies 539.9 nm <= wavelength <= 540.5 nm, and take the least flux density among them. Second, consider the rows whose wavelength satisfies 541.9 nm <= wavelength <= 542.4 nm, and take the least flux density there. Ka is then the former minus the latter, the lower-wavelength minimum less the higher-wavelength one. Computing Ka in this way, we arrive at -0.3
